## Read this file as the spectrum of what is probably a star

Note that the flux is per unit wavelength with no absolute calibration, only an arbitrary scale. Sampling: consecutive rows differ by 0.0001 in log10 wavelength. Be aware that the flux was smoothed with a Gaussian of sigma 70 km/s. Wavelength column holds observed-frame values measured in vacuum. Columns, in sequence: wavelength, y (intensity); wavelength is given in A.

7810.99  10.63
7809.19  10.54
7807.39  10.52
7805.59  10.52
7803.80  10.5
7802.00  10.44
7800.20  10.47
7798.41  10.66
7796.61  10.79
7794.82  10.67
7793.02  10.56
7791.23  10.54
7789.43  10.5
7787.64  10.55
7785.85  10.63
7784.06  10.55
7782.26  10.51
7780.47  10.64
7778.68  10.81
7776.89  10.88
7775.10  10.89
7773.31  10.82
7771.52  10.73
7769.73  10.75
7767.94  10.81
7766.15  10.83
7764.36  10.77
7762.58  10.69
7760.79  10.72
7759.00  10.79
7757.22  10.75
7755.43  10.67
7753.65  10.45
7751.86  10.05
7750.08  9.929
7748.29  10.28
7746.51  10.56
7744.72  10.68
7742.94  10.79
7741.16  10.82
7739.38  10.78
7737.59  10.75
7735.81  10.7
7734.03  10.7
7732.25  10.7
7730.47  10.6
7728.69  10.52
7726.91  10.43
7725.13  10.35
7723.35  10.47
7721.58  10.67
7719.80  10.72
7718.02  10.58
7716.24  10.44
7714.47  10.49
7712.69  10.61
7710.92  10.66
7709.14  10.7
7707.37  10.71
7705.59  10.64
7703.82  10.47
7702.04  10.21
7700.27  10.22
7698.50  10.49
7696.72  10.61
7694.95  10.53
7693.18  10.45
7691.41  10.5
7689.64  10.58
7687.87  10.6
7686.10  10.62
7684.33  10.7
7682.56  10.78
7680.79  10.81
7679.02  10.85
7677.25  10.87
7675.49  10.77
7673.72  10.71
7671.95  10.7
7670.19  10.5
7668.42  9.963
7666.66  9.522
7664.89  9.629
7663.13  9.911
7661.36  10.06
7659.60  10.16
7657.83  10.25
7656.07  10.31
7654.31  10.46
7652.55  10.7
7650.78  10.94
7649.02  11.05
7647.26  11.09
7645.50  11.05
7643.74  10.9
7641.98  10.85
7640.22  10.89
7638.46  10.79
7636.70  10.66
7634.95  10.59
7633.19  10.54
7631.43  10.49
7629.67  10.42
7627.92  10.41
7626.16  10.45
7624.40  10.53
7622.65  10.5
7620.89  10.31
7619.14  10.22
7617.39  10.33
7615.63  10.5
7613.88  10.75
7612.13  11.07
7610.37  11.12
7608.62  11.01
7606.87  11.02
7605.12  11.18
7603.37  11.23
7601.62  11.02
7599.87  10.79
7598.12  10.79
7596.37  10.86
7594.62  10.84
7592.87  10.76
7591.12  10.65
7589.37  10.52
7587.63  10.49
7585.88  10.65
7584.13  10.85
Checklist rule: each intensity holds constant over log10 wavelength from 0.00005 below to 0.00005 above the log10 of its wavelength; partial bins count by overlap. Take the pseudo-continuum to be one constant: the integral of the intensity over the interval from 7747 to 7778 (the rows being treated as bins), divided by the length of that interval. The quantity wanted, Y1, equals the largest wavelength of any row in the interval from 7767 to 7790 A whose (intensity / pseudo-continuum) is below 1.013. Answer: 7789.43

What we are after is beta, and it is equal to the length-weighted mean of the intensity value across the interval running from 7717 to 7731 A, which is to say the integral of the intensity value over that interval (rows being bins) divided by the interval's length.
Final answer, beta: 10.5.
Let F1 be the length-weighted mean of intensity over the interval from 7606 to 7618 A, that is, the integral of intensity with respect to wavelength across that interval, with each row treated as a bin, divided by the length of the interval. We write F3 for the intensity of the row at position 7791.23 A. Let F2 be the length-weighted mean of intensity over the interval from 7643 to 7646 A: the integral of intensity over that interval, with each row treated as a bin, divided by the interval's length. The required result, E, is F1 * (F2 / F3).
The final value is 11.3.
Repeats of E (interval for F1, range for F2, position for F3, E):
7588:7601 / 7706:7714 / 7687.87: 10.8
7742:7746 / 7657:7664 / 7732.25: 10.1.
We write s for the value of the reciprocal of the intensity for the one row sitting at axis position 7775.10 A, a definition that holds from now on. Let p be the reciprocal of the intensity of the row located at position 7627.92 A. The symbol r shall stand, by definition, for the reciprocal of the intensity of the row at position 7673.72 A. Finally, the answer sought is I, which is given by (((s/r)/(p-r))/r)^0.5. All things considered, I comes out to 63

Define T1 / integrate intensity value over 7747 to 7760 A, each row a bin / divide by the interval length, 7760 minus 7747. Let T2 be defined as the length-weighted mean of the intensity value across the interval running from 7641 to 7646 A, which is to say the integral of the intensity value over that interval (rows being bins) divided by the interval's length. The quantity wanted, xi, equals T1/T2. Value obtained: 0.95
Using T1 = 10.4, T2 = 10.9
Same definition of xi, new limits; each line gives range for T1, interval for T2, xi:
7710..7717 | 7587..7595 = 0.99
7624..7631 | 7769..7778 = 0.97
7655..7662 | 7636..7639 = 0.95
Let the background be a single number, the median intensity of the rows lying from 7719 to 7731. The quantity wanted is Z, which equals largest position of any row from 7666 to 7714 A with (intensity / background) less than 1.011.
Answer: 7712.69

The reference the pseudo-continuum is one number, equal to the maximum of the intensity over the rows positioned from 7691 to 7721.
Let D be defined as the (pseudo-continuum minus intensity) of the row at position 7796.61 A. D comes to -0.07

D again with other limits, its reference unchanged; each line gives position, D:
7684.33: 0.02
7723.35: 0.25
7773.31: -0.10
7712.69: 0.11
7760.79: 0.00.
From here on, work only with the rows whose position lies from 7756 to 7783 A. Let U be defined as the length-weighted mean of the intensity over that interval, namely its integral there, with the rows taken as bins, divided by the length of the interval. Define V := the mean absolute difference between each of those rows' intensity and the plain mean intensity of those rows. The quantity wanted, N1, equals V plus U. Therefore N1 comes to 10.8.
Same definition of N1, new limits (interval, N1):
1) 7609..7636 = 10.7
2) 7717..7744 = 10.8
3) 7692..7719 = 10.6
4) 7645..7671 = 10.8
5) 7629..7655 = 11.0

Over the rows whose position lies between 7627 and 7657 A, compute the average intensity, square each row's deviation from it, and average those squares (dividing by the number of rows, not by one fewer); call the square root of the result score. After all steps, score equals 0.24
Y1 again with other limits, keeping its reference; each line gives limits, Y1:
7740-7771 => 7769.73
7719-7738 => 7737.59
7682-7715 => 7714.47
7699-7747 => 7746.51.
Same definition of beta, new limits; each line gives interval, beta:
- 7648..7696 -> 10.5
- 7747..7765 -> 10.5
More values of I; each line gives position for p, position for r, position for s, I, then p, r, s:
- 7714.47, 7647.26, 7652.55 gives 47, 0.095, 0.0902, 0.0935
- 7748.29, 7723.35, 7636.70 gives 76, 0.097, 0.0955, 0.0938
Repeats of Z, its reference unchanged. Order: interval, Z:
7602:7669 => 7668.42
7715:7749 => 7748.29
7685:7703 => 7702.04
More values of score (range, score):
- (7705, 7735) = 0.11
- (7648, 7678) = 0.44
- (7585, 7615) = 0.22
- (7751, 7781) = 0.19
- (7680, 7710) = 0.16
